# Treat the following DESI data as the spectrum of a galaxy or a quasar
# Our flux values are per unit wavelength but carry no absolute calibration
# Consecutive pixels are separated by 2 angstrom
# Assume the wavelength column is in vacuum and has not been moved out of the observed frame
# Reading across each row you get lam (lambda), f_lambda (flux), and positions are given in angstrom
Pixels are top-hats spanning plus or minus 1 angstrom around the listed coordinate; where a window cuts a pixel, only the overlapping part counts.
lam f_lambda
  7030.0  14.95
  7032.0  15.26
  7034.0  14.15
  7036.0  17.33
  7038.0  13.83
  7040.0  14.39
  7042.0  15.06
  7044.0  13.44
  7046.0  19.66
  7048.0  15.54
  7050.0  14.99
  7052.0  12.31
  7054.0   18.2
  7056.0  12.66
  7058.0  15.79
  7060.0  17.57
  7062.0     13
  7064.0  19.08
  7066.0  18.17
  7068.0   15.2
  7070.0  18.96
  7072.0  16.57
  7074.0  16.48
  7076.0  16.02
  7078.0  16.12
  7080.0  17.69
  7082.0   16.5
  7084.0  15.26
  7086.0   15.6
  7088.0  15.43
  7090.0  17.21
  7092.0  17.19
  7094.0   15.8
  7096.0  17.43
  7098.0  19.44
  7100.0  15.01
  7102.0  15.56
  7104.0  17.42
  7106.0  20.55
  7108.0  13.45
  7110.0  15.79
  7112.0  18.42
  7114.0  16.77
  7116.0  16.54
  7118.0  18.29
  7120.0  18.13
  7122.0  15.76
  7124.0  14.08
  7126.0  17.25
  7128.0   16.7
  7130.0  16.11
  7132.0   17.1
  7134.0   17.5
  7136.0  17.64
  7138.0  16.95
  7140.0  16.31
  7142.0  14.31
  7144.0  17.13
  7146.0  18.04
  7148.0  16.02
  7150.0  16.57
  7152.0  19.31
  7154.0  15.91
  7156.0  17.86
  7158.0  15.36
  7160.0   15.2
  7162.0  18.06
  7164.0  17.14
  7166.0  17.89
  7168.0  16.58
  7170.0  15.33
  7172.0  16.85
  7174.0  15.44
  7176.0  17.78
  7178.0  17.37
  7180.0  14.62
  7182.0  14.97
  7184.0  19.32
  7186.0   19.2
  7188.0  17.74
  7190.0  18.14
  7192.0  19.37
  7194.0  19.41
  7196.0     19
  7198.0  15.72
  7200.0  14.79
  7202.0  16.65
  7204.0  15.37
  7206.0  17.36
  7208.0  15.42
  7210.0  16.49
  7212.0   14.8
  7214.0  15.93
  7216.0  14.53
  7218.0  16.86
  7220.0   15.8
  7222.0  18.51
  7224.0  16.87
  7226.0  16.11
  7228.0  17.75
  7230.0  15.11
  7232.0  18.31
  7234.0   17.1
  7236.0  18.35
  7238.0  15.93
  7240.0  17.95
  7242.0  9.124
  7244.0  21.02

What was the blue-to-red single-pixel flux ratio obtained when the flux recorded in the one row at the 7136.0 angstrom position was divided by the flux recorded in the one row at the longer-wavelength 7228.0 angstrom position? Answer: 0.99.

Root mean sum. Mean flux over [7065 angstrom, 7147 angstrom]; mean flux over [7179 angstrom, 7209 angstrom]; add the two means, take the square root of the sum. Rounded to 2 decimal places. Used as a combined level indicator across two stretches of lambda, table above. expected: 5.82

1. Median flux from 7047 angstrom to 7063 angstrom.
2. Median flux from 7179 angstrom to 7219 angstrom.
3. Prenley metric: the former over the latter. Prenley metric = 0.92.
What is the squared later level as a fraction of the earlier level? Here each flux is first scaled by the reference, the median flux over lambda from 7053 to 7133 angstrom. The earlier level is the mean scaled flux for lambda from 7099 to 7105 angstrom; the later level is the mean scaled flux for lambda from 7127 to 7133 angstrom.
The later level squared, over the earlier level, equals 1.05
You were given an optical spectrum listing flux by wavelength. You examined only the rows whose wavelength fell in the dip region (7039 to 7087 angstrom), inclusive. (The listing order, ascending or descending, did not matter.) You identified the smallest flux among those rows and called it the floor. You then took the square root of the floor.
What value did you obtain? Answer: 3.51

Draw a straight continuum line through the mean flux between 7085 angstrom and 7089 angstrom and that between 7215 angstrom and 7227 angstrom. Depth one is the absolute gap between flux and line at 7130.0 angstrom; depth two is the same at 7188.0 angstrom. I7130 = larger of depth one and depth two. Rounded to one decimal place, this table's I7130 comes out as 1.5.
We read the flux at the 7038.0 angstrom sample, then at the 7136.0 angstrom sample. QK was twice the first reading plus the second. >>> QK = 45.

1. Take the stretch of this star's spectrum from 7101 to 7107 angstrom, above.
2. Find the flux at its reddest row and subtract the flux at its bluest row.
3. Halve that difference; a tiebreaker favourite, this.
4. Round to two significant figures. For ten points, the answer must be 2.5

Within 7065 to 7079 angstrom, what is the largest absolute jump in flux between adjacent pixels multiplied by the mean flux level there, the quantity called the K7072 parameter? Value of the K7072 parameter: 63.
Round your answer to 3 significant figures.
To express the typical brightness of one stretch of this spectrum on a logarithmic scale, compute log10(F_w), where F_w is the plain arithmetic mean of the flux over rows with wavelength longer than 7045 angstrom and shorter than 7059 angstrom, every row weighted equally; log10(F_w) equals 1.19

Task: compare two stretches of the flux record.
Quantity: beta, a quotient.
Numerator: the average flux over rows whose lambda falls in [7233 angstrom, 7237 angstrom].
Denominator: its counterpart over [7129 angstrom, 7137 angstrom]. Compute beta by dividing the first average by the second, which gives 1.04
